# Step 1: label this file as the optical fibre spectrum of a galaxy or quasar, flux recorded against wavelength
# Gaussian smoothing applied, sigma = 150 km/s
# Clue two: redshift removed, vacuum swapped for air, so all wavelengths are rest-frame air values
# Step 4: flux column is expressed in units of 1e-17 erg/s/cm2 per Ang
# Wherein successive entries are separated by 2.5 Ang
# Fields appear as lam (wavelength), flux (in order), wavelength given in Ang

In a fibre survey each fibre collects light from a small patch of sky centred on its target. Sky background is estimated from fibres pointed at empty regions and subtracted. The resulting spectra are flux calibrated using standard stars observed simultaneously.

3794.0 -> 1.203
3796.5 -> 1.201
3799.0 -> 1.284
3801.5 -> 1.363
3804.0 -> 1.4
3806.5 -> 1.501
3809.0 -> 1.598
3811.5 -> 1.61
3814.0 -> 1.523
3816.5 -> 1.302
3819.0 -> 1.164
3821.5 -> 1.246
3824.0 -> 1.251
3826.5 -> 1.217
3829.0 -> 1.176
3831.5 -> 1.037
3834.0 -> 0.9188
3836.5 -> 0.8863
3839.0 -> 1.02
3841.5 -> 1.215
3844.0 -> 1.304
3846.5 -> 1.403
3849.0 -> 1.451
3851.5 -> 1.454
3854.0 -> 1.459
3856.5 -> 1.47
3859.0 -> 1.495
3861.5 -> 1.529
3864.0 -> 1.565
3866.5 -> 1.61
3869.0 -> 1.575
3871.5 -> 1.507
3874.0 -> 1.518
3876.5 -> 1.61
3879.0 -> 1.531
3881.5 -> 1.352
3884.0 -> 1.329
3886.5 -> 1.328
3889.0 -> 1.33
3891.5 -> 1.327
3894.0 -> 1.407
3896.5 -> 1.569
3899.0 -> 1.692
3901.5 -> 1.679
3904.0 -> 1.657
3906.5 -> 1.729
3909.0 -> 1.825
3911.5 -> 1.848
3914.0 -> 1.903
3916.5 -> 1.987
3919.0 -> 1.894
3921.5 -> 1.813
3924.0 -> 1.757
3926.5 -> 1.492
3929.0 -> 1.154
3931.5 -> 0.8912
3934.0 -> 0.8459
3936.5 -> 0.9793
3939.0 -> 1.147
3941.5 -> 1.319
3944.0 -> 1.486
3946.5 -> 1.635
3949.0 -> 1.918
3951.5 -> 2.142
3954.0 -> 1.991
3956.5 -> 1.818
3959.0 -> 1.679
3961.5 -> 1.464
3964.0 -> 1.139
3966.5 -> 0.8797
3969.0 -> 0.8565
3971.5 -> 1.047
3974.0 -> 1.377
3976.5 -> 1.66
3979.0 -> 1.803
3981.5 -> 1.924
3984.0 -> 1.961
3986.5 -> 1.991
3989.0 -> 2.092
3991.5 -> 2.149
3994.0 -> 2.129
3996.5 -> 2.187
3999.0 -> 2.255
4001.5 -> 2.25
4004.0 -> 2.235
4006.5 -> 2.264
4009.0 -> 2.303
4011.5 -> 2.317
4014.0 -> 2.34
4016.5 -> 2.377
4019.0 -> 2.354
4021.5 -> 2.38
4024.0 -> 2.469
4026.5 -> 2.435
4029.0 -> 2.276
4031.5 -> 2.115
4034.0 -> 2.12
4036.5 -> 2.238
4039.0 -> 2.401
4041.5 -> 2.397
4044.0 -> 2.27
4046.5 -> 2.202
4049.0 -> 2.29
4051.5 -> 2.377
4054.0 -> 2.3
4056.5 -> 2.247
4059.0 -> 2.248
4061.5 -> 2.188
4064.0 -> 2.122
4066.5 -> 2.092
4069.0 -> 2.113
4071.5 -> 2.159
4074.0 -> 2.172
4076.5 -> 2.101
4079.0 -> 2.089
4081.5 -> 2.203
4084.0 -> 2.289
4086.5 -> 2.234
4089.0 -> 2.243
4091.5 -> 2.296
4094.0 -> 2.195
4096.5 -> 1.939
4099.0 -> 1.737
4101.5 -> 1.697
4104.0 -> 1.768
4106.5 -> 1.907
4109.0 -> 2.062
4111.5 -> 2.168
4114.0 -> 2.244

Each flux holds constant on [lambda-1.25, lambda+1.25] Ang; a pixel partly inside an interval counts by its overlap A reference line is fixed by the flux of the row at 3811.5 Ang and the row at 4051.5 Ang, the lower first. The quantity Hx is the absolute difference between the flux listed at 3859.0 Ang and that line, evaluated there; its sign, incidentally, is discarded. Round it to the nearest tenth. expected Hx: 0.3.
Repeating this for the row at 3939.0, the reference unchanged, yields 0.9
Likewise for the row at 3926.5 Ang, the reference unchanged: 0.5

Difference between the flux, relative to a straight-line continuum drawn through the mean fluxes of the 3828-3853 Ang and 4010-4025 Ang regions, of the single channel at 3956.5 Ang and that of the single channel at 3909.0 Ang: -0.18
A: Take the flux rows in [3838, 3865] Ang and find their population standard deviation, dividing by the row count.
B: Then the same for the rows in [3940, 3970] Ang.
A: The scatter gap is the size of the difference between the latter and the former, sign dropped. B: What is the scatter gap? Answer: 0.25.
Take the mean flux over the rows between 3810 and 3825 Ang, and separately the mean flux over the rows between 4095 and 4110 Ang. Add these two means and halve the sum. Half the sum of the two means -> 1.60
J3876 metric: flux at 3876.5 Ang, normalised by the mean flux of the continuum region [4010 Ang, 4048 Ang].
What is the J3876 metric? 0.70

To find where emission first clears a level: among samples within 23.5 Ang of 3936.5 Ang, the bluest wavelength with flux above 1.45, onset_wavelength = 3914.0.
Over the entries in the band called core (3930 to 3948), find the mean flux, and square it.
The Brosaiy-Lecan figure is 1.4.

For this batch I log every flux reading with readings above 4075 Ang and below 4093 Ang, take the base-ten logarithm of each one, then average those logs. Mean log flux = 0.34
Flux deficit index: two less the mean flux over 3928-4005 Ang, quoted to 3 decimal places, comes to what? 0.374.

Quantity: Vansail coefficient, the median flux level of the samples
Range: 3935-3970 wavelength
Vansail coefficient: 1.5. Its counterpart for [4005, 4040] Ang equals 2.3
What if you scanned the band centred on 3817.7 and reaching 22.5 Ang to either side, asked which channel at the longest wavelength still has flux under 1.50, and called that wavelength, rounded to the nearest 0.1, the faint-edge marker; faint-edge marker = 3839.0 Ang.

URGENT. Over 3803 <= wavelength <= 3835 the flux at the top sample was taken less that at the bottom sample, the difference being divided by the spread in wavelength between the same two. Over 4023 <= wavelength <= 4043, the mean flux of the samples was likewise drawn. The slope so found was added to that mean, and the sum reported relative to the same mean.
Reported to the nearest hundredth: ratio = 0.99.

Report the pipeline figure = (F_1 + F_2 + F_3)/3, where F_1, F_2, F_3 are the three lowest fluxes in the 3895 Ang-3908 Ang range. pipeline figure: 1.6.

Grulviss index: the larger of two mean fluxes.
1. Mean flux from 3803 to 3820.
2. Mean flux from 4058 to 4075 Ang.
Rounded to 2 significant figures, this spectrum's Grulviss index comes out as 2.2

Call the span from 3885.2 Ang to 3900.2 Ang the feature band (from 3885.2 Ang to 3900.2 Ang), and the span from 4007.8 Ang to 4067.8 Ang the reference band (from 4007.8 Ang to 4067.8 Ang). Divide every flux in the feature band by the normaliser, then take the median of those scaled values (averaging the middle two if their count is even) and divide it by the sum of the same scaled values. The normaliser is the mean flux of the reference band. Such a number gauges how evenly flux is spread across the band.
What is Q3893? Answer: 0.158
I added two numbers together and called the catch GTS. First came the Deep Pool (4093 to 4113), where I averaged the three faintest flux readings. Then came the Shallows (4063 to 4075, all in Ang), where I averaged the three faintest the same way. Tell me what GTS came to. 3.8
